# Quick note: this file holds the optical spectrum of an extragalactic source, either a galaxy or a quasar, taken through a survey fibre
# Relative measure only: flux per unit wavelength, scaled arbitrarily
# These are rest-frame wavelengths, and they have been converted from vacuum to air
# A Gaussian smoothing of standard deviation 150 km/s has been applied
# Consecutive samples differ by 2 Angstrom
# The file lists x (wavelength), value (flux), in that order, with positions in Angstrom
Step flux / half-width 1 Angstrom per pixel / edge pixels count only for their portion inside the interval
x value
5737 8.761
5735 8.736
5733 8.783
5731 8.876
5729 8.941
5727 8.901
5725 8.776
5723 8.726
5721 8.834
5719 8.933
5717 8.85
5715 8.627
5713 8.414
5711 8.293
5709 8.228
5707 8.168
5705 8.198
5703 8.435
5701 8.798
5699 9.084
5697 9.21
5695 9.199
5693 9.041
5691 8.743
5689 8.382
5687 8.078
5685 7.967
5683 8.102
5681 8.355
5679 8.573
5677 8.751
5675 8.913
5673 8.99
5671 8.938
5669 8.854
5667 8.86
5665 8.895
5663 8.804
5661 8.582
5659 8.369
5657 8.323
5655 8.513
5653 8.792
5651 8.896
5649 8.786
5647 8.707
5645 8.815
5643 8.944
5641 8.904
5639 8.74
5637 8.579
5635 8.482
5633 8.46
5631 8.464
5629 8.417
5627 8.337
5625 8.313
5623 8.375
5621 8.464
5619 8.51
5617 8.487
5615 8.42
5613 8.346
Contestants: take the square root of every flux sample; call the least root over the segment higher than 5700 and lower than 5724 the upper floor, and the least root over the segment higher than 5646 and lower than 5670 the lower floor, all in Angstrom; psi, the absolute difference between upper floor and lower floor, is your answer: 0.027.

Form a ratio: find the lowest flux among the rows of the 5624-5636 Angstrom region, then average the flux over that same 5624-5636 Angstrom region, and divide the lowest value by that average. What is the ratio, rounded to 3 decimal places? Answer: 0.988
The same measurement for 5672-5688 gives 0.941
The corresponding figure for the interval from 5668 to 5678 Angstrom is 0.984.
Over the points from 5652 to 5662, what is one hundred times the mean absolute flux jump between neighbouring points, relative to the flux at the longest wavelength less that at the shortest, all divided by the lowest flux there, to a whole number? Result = -10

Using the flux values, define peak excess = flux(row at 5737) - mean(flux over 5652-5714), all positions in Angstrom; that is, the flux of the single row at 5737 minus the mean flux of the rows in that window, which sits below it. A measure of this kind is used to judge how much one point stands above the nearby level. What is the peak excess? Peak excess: 0.15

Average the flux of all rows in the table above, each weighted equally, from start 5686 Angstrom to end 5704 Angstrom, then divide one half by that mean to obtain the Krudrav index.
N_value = 0.0570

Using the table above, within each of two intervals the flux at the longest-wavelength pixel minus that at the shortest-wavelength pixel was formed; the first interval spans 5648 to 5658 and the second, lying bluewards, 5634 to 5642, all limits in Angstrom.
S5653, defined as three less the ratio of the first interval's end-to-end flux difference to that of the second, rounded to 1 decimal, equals 4.1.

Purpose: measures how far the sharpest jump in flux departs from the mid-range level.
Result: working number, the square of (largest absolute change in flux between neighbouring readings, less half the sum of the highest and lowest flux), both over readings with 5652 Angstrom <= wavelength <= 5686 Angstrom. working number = 67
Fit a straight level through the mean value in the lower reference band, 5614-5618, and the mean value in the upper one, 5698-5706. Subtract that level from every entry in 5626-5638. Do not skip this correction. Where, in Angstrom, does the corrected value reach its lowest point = 5627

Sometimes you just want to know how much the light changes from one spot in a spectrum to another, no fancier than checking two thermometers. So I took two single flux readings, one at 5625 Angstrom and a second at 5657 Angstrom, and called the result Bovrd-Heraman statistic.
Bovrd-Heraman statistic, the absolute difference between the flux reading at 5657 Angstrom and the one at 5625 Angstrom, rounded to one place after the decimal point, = 0.0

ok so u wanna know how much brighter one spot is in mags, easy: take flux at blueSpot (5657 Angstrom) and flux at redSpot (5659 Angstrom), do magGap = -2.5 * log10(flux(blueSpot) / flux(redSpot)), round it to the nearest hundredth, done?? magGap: 0.01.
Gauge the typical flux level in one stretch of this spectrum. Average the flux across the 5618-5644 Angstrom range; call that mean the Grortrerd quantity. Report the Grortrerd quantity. 8.538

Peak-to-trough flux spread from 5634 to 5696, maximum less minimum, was 1.2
